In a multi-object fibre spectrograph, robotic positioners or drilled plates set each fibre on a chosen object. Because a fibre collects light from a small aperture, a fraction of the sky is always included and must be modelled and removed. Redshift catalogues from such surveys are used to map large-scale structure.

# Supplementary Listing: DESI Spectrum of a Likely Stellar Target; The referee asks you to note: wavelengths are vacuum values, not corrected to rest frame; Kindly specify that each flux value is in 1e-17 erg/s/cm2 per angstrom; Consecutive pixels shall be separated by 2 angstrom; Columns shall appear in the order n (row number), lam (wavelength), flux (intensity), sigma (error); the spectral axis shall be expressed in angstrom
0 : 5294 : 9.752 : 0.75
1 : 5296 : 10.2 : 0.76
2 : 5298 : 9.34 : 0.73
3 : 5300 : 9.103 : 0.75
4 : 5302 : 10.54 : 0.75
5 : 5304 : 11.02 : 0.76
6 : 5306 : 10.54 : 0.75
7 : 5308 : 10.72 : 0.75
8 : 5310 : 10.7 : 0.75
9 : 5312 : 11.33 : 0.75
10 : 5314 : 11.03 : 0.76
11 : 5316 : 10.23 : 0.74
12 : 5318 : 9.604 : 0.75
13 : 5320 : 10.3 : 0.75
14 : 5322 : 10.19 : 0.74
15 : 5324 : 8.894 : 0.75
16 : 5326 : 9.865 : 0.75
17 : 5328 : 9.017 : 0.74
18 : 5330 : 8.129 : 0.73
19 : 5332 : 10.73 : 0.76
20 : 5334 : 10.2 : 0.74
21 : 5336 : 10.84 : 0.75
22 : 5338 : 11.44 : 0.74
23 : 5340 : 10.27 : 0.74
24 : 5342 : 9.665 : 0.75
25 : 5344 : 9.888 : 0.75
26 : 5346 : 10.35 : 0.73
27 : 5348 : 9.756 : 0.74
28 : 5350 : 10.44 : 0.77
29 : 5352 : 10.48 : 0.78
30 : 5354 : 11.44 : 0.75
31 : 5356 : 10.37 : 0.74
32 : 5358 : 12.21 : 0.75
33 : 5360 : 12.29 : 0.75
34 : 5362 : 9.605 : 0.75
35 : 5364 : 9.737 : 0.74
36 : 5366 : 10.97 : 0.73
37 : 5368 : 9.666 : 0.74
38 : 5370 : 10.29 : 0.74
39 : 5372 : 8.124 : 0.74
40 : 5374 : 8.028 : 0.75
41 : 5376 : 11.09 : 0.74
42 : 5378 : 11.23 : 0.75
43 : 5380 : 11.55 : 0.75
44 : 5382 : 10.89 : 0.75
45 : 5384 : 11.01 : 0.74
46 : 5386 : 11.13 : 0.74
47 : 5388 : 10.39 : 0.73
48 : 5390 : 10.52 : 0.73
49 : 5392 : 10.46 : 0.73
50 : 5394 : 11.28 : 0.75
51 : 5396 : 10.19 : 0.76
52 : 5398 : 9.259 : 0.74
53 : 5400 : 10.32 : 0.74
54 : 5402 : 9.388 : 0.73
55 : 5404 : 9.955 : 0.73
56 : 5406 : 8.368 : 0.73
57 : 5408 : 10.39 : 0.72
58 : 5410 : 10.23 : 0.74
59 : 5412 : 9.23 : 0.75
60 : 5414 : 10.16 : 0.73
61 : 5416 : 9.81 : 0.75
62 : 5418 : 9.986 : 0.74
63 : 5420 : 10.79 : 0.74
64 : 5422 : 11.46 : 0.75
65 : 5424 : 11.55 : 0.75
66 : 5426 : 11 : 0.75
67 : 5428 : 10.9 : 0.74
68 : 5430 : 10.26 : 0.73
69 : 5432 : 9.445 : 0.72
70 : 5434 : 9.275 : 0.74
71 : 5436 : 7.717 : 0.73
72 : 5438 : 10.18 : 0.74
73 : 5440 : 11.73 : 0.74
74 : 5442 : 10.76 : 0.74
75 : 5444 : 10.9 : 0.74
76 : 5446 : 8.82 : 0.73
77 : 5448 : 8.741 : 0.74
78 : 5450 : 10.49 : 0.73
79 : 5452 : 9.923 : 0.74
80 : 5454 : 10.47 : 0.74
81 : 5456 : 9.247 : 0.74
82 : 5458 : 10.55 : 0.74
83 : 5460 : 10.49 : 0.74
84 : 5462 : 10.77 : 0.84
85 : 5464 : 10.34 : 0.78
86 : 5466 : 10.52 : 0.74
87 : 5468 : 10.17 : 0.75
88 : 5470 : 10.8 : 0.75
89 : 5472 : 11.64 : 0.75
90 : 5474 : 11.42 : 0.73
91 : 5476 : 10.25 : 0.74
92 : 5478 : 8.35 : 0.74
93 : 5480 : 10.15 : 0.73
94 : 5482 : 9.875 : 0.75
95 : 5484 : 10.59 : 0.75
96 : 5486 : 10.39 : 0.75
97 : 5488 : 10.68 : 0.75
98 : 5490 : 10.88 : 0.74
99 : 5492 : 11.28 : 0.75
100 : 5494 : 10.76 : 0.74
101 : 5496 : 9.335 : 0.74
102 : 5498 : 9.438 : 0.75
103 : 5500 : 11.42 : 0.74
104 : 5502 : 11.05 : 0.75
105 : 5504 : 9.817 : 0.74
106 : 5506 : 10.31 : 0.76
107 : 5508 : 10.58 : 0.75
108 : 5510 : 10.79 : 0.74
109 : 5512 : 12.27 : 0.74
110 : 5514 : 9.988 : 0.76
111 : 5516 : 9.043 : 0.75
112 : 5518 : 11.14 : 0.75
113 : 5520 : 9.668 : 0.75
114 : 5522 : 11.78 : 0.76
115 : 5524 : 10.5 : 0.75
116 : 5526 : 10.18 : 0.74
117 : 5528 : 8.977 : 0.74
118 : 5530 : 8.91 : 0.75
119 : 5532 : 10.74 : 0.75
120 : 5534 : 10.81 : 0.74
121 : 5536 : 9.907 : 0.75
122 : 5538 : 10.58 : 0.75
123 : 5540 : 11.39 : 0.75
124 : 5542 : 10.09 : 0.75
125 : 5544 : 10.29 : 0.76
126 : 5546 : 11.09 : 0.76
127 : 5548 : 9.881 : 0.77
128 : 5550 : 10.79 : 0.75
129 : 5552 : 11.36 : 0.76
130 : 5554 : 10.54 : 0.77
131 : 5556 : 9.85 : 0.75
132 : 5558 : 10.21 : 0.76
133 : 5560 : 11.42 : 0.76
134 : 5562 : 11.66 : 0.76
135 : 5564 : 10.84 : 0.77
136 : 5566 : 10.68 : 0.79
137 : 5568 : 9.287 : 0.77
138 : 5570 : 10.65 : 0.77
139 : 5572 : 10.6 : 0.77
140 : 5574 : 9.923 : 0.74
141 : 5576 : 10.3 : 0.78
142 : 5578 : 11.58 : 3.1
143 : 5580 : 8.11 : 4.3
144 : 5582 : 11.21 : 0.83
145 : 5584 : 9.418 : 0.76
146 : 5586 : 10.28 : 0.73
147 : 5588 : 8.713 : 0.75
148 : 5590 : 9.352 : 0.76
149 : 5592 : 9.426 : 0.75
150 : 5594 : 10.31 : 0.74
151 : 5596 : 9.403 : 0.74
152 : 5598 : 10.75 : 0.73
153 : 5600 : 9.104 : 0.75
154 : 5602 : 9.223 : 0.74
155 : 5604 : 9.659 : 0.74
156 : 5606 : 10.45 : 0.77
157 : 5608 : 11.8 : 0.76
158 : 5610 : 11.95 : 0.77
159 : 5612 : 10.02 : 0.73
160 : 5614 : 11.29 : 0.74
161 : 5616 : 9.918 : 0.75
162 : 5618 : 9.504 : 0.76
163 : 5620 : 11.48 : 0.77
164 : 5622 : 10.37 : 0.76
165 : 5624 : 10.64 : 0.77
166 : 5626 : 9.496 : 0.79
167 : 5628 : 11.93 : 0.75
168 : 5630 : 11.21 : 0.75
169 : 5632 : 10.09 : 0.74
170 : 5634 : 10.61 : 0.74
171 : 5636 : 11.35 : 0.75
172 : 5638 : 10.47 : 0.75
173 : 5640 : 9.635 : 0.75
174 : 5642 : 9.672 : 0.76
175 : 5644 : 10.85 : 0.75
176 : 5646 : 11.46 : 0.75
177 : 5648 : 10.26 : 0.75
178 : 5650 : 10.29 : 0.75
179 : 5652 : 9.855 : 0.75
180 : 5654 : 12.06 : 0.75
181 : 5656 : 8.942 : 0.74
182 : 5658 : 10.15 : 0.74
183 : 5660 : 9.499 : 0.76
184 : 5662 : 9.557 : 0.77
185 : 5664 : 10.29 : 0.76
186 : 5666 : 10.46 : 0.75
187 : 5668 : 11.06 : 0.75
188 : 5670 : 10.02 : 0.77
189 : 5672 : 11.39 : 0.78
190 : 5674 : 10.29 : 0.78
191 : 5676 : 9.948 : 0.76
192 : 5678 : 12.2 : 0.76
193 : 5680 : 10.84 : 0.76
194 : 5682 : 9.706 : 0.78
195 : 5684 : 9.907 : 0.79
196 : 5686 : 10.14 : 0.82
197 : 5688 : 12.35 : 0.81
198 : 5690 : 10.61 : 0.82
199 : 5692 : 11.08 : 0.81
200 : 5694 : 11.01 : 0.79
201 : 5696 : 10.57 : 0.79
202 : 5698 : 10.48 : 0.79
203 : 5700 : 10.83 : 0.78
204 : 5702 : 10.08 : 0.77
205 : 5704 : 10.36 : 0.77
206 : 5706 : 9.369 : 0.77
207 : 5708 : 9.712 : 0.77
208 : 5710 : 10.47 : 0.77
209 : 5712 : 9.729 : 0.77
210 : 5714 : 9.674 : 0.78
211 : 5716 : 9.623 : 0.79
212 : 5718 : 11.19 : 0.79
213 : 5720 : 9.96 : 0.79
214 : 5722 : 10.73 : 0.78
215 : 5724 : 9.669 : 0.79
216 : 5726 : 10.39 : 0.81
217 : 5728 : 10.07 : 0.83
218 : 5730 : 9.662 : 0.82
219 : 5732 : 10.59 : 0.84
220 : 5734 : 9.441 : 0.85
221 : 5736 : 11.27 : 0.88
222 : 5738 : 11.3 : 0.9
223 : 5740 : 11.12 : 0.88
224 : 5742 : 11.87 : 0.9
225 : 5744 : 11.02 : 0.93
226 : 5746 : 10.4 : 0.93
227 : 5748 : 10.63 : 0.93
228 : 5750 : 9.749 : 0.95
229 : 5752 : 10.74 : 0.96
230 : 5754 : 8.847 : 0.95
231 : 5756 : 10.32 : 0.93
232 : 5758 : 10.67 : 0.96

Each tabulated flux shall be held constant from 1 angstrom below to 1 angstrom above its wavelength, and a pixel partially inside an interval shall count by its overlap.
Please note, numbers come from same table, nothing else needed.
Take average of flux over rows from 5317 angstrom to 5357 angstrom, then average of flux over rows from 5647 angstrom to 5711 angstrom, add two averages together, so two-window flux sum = 20.52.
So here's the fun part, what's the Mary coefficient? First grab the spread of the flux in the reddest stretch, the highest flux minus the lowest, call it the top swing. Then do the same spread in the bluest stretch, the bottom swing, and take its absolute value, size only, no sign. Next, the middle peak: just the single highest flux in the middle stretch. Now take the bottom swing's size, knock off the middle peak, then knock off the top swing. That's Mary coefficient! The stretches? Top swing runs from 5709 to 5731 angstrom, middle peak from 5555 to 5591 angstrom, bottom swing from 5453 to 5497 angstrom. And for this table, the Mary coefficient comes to -9.9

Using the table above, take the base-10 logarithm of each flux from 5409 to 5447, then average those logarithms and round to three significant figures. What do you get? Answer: 1.01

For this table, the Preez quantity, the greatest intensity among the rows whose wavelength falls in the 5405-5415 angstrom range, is 10.39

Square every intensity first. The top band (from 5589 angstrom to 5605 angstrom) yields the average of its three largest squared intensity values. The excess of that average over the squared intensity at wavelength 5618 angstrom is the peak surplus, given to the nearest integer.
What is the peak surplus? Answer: 15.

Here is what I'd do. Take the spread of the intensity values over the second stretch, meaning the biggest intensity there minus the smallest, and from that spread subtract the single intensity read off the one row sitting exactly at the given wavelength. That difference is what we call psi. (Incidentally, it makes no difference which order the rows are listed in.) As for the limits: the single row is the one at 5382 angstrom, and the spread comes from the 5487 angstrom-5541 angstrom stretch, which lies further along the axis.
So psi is -7.5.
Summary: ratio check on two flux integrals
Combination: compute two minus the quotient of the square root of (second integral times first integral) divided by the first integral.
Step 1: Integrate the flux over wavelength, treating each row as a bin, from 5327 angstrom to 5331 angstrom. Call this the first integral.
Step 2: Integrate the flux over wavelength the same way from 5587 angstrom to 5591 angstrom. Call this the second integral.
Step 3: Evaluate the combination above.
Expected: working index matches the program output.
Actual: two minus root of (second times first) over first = 0.97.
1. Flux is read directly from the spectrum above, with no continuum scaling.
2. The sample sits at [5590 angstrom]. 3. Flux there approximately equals 9.352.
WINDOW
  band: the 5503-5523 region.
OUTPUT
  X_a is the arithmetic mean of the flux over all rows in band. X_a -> 10.5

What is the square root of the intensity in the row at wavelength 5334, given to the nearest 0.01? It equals 3.19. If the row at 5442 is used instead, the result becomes 3.28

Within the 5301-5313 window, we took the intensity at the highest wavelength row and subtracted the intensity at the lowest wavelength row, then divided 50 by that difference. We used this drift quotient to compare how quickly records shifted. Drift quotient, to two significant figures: 63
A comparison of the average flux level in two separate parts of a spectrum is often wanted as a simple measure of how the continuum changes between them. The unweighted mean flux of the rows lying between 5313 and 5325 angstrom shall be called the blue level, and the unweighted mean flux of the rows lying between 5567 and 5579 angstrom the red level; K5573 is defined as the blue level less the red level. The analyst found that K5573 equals -0.3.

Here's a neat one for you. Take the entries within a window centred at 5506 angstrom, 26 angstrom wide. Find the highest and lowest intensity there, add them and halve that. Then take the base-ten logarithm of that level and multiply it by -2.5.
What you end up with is -2.57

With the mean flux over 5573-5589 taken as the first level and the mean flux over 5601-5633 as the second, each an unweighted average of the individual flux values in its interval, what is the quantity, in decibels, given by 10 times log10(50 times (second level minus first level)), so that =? 14.9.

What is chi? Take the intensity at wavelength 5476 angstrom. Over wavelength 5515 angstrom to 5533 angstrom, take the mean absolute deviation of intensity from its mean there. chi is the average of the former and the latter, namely 5.55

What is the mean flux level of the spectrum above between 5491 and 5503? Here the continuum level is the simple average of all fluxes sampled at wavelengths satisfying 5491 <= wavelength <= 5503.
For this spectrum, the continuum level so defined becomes 10.5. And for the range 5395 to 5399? 9.7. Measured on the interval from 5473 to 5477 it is 10.8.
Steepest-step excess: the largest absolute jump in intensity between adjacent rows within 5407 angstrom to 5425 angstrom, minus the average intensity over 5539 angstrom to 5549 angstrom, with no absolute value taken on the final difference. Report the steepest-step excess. -9.5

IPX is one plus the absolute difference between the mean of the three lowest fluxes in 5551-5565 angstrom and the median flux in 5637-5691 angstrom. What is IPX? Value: 1.09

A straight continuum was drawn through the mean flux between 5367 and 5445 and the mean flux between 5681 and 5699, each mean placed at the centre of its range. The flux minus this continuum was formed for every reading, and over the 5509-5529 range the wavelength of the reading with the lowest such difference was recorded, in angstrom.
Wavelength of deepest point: 5528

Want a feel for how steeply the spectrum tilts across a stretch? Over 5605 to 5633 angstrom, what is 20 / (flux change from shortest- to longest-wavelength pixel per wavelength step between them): -1444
